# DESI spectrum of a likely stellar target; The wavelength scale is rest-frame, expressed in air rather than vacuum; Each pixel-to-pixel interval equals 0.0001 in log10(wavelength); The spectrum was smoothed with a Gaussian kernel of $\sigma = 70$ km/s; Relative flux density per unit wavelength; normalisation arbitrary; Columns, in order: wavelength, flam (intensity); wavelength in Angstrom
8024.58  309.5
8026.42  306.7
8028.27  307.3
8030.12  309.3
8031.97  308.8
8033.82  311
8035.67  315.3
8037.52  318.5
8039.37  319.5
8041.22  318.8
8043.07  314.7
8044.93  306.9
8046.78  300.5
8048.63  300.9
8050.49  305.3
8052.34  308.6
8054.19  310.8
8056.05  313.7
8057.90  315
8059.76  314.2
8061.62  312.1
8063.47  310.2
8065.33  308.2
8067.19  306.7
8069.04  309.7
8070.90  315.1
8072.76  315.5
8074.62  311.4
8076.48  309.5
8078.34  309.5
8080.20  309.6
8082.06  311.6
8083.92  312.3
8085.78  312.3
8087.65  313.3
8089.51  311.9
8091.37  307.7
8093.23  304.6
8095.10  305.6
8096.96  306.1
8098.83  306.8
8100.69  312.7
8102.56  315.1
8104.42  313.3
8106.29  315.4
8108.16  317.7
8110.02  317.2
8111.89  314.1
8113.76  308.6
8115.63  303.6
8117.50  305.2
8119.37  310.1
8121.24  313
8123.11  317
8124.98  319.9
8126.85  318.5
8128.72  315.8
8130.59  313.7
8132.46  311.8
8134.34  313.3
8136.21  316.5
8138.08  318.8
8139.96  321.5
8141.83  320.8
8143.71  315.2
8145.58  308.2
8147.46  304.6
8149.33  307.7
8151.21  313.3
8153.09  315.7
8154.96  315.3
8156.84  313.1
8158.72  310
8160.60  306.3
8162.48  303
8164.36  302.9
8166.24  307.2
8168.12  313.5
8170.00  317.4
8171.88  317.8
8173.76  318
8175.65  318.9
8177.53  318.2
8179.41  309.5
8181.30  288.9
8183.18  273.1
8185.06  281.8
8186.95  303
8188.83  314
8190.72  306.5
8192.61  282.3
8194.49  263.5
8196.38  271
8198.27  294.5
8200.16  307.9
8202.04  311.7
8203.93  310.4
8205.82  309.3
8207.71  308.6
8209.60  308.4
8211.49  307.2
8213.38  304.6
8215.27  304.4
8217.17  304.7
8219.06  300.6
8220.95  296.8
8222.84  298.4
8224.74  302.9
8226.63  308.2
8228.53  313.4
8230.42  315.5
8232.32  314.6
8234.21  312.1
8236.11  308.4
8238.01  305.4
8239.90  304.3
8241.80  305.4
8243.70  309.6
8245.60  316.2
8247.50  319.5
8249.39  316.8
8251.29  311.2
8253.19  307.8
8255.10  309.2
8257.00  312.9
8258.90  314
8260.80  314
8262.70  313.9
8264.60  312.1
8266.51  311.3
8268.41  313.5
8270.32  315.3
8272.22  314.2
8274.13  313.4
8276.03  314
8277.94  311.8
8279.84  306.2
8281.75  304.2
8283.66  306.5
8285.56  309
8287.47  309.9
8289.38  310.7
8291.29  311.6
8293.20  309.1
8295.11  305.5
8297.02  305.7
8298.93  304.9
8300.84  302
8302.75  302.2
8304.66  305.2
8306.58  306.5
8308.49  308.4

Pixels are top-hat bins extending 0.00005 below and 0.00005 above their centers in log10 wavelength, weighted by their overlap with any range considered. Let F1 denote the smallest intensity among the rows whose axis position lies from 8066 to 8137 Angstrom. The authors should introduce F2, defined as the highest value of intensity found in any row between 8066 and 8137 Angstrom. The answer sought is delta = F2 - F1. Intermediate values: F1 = 303.6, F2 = 319.9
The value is 16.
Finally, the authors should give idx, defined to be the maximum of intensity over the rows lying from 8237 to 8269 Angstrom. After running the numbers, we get 319.5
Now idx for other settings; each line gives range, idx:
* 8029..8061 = 319.5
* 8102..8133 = 319.9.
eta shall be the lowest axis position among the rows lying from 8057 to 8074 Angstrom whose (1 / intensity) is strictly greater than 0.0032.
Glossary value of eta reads 8061.62 Angstrom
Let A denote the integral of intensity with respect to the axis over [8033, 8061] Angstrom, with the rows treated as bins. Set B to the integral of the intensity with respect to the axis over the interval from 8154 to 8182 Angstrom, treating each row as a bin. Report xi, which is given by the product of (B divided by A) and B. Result 8684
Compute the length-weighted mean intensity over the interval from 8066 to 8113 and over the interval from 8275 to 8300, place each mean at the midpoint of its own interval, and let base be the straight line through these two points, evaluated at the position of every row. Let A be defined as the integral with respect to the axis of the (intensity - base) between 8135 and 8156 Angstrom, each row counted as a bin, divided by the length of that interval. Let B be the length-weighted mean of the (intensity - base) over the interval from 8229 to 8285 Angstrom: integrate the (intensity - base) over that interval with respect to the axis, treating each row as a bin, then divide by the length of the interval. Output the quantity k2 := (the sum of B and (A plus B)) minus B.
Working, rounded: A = 4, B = 3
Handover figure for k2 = 6.4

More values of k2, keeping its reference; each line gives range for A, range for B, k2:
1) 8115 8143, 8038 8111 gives 3.5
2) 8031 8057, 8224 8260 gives 0.8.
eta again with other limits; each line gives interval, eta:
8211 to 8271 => 8211.49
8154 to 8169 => 8158.72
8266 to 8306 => 8266.51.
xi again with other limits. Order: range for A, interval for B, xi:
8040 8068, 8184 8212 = 8050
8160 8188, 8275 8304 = 9309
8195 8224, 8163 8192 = 8975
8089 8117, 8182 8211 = 8507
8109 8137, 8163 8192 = 8960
